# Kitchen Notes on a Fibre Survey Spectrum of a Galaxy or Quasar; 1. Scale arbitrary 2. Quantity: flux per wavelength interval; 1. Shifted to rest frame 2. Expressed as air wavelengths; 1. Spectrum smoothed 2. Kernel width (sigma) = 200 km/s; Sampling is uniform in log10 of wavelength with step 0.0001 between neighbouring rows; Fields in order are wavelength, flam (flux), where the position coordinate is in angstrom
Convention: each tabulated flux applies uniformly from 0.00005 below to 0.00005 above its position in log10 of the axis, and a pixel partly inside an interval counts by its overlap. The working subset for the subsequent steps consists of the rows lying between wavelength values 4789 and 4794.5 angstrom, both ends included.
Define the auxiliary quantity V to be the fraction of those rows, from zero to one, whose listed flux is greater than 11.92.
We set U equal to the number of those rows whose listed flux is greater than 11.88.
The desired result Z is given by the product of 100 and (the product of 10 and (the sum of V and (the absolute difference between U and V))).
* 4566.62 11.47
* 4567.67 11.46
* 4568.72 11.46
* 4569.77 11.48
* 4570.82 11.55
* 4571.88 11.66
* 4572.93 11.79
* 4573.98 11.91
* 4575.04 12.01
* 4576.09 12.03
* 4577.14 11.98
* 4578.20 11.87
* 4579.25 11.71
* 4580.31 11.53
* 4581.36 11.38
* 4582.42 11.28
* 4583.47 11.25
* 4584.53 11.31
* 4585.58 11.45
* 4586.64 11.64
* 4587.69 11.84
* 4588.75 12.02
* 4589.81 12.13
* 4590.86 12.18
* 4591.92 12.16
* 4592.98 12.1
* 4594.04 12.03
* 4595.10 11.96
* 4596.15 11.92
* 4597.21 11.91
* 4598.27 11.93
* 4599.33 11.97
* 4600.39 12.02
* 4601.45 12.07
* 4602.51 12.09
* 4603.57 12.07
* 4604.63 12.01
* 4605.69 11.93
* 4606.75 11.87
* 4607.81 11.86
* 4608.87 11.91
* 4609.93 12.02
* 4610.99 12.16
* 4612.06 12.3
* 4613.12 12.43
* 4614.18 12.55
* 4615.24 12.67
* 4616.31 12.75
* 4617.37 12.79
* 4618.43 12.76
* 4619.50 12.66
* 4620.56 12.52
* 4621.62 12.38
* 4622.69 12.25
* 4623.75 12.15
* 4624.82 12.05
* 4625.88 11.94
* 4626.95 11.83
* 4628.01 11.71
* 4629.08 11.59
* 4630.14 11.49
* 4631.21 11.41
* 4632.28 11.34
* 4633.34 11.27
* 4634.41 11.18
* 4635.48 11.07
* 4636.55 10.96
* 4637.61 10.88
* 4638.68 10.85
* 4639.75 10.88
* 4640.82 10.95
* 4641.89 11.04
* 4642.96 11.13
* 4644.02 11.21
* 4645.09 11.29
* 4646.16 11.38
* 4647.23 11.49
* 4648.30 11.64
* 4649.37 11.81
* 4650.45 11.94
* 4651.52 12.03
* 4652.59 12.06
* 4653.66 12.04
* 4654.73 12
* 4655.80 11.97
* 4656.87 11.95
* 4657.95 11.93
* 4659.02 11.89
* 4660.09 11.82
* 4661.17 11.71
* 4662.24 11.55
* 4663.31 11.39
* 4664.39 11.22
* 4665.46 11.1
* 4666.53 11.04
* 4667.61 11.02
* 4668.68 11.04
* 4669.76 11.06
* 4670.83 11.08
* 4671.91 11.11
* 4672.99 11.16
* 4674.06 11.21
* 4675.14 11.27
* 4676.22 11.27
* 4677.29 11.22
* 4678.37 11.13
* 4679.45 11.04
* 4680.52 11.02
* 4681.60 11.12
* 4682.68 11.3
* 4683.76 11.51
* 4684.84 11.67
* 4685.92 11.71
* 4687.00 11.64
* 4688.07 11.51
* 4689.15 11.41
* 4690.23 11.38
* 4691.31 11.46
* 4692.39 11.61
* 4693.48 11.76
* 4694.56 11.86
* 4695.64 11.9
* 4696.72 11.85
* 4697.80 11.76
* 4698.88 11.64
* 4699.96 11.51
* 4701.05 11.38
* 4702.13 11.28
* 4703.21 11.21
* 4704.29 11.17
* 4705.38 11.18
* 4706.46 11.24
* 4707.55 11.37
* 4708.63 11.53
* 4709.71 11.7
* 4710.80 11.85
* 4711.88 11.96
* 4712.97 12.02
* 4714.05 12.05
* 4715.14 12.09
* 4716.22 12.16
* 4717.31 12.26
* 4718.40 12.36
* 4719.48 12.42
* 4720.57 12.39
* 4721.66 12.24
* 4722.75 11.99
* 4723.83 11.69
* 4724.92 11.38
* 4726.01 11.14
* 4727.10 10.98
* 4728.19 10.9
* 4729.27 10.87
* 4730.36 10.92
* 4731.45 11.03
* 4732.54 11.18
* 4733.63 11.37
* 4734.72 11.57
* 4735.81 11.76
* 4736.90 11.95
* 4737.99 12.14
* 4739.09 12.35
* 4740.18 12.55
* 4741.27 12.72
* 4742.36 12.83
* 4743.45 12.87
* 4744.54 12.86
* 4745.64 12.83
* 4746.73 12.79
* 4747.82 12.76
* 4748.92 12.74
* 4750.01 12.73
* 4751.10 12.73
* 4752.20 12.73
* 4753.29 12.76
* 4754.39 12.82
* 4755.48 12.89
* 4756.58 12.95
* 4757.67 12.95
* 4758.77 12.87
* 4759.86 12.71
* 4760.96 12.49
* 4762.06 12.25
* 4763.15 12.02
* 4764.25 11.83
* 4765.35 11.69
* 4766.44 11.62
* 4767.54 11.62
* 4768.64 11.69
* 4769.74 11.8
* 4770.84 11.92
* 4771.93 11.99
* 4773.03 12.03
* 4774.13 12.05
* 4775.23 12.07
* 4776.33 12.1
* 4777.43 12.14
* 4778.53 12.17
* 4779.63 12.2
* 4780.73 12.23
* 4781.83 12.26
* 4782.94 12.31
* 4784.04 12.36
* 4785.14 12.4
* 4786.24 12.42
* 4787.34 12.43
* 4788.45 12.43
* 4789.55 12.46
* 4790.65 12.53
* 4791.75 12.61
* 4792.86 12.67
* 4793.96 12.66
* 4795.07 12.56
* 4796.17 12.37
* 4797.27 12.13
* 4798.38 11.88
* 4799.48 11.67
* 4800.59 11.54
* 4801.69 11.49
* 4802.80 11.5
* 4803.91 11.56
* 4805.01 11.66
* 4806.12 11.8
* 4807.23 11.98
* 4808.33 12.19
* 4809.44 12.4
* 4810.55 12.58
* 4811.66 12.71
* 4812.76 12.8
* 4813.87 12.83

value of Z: 5000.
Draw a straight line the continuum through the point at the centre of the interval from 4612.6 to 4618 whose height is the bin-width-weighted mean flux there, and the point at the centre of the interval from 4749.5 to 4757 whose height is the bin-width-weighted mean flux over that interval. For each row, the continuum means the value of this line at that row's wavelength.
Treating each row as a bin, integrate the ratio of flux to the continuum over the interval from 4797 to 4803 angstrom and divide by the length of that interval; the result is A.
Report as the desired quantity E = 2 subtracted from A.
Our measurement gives -1.09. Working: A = 0.910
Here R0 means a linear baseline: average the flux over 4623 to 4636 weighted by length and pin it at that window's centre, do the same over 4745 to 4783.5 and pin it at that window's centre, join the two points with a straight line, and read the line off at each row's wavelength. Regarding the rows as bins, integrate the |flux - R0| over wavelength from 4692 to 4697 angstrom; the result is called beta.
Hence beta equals 0.8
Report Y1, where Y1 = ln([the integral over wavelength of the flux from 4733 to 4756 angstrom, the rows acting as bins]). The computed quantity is 5.7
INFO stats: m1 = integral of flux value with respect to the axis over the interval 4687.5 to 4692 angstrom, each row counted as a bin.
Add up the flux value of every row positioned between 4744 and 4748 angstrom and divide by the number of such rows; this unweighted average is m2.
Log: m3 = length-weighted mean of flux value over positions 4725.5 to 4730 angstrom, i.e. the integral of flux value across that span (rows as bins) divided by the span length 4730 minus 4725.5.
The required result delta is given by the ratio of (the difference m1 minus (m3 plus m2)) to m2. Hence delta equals 2.2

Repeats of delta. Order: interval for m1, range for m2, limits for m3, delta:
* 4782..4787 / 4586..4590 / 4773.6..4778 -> 3.2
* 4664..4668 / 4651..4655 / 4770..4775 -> 1.7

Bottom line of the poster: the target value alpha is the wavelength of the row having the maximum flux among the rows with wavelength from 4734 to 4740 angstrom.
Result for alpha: 4739.09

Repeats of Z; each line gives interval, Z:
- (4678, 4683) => 0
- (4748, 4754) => 5000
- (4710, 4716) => 4000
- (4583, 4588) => 0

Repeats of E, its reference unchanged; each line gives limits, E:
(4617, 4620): -0.99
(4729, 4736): -1.12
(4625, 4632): -1.08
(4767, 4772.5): -1.08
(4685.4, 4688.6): -1.08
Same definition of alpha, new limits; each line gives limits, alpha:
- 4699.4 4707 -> 4699.96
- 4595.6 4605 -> 4602.51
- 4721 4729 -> 4721.66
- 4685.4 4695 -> 4694.56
